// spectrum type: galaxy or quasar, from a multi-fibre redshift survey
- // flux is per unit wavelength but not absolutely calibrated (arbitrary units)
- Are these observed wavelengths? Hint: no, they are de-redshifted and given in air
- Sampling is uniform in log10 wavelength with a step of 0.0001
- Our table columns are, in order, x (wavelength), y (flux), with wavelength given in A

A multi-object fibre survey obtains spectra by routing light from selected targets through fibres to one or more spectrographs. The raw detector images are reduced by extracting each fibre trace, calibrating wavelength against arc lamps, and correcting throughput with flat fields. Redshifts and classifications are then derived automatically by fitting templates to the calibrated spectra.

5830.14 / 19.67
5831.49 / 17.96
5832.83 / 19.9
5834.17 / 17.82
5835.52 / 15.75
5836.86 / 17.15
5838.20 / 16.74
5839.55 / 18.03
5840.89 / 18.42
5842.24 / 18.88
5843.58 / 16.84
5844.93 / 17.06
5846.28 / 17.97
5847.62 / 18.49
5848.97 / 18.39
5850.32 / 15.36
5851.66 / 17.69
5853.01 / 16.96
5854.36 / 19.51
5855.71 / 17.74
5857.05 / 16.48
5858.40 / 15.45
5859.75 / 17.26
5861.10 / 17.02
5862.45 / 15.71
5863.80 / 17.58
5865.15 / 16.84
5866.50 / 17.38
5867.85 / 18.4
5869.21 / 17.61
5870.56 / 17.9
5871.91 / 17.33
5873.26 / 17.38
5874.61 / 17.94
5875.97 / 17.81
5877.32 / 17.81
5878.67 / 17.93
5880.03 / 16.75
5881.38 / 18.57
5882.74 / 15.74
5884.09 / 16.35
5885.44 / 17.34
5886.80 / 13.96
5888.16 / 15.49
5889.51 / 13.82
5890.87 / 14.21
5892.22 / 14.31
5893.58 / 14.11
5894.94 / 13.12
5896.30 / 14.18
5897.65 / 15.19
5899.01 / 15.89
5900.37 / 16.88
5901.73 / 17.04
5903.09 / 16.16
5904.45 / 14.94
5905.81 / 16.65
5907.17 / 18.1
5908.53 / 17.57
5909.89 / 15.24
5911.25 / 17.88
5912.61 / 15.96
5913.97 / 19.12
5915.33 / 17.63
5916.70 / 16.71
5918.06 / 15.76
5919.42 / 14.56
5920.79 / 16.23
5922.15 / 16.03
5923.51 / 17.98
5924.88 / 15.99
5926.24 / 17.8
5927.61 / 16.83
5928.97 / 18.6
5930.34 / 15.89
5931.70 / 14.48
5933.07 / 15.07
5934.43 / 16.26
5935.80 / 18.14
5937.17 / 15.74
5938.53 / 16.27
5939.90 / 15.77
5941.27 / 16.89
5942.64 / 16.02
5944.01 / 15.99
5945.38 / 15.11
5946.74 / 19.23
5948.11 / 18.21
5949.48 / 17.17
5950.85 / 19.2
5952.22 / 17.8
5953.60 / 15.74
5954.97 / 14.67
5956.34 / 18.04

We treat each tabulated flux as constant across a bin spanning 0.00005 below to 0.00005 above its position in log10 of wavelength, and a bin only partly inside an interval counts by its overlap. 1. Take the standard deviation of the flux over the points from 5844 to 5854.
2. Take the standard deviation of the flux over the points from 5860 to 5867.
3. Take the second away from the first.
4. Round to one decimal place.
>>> 0.4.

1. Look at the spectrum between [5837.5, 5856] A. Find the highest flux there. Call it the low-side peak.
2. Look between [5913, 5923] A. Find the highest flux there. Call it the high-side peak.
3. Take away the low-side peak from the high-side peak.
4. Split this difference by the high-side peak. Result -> -0.02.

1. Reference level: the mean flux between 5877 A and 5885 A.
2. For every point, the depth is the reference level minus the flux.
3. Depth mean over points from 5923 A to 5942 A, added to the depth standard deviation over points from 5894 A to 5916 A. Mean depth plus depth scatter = 2.2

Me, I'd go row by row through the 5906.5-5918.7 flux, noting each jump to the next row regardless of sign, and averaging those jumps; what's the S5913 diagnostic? 1.7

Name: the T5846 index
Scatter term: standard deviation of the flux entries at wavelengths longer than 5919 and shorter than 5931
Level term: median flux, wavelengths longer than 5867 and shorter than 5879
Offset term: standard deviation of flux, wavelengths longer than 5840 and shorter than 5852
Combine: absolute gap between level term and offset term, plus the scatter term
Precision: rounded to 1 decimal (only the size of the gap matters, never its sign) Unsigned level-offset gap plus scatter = 18.0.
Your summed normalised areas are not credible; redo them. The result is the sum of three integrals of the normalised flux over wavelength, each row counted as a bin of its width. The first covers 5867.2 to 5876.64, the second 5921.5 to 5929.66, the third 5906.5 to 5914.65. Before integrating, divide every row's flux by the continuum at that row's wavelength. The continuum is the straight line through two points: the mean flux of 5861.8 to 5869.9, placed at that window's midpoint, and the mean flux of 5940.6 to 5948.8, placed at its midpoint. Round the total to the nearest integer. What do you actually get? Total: 26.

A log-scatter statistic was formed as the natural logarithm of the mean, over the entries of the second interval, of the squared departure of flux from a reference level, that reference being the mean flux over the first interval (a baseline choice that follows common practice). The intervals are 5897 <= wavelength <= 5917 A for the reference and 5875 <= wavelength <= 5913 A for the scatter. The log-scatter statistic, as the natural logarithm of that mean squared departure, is 1.03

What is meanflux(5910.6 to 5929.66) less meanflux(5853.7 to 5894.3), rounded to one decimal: 0.2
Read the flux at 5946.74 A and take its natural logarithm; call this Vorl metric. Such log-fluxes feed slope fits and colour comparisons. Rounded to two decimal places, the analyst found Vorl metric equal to 2.96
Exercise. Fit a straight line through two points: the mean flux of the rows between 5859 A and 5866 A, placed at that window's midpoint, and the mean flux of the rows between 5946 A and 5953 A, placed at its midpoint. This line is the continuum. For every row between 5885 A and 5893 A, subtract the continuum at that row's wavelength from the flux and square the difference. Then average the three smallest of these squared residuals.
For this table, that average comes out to 4.2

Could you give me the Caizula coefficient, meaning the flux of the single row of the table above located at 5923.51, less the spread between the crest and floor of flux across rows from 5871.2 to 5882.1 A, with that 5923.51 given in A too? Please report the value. 16.2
